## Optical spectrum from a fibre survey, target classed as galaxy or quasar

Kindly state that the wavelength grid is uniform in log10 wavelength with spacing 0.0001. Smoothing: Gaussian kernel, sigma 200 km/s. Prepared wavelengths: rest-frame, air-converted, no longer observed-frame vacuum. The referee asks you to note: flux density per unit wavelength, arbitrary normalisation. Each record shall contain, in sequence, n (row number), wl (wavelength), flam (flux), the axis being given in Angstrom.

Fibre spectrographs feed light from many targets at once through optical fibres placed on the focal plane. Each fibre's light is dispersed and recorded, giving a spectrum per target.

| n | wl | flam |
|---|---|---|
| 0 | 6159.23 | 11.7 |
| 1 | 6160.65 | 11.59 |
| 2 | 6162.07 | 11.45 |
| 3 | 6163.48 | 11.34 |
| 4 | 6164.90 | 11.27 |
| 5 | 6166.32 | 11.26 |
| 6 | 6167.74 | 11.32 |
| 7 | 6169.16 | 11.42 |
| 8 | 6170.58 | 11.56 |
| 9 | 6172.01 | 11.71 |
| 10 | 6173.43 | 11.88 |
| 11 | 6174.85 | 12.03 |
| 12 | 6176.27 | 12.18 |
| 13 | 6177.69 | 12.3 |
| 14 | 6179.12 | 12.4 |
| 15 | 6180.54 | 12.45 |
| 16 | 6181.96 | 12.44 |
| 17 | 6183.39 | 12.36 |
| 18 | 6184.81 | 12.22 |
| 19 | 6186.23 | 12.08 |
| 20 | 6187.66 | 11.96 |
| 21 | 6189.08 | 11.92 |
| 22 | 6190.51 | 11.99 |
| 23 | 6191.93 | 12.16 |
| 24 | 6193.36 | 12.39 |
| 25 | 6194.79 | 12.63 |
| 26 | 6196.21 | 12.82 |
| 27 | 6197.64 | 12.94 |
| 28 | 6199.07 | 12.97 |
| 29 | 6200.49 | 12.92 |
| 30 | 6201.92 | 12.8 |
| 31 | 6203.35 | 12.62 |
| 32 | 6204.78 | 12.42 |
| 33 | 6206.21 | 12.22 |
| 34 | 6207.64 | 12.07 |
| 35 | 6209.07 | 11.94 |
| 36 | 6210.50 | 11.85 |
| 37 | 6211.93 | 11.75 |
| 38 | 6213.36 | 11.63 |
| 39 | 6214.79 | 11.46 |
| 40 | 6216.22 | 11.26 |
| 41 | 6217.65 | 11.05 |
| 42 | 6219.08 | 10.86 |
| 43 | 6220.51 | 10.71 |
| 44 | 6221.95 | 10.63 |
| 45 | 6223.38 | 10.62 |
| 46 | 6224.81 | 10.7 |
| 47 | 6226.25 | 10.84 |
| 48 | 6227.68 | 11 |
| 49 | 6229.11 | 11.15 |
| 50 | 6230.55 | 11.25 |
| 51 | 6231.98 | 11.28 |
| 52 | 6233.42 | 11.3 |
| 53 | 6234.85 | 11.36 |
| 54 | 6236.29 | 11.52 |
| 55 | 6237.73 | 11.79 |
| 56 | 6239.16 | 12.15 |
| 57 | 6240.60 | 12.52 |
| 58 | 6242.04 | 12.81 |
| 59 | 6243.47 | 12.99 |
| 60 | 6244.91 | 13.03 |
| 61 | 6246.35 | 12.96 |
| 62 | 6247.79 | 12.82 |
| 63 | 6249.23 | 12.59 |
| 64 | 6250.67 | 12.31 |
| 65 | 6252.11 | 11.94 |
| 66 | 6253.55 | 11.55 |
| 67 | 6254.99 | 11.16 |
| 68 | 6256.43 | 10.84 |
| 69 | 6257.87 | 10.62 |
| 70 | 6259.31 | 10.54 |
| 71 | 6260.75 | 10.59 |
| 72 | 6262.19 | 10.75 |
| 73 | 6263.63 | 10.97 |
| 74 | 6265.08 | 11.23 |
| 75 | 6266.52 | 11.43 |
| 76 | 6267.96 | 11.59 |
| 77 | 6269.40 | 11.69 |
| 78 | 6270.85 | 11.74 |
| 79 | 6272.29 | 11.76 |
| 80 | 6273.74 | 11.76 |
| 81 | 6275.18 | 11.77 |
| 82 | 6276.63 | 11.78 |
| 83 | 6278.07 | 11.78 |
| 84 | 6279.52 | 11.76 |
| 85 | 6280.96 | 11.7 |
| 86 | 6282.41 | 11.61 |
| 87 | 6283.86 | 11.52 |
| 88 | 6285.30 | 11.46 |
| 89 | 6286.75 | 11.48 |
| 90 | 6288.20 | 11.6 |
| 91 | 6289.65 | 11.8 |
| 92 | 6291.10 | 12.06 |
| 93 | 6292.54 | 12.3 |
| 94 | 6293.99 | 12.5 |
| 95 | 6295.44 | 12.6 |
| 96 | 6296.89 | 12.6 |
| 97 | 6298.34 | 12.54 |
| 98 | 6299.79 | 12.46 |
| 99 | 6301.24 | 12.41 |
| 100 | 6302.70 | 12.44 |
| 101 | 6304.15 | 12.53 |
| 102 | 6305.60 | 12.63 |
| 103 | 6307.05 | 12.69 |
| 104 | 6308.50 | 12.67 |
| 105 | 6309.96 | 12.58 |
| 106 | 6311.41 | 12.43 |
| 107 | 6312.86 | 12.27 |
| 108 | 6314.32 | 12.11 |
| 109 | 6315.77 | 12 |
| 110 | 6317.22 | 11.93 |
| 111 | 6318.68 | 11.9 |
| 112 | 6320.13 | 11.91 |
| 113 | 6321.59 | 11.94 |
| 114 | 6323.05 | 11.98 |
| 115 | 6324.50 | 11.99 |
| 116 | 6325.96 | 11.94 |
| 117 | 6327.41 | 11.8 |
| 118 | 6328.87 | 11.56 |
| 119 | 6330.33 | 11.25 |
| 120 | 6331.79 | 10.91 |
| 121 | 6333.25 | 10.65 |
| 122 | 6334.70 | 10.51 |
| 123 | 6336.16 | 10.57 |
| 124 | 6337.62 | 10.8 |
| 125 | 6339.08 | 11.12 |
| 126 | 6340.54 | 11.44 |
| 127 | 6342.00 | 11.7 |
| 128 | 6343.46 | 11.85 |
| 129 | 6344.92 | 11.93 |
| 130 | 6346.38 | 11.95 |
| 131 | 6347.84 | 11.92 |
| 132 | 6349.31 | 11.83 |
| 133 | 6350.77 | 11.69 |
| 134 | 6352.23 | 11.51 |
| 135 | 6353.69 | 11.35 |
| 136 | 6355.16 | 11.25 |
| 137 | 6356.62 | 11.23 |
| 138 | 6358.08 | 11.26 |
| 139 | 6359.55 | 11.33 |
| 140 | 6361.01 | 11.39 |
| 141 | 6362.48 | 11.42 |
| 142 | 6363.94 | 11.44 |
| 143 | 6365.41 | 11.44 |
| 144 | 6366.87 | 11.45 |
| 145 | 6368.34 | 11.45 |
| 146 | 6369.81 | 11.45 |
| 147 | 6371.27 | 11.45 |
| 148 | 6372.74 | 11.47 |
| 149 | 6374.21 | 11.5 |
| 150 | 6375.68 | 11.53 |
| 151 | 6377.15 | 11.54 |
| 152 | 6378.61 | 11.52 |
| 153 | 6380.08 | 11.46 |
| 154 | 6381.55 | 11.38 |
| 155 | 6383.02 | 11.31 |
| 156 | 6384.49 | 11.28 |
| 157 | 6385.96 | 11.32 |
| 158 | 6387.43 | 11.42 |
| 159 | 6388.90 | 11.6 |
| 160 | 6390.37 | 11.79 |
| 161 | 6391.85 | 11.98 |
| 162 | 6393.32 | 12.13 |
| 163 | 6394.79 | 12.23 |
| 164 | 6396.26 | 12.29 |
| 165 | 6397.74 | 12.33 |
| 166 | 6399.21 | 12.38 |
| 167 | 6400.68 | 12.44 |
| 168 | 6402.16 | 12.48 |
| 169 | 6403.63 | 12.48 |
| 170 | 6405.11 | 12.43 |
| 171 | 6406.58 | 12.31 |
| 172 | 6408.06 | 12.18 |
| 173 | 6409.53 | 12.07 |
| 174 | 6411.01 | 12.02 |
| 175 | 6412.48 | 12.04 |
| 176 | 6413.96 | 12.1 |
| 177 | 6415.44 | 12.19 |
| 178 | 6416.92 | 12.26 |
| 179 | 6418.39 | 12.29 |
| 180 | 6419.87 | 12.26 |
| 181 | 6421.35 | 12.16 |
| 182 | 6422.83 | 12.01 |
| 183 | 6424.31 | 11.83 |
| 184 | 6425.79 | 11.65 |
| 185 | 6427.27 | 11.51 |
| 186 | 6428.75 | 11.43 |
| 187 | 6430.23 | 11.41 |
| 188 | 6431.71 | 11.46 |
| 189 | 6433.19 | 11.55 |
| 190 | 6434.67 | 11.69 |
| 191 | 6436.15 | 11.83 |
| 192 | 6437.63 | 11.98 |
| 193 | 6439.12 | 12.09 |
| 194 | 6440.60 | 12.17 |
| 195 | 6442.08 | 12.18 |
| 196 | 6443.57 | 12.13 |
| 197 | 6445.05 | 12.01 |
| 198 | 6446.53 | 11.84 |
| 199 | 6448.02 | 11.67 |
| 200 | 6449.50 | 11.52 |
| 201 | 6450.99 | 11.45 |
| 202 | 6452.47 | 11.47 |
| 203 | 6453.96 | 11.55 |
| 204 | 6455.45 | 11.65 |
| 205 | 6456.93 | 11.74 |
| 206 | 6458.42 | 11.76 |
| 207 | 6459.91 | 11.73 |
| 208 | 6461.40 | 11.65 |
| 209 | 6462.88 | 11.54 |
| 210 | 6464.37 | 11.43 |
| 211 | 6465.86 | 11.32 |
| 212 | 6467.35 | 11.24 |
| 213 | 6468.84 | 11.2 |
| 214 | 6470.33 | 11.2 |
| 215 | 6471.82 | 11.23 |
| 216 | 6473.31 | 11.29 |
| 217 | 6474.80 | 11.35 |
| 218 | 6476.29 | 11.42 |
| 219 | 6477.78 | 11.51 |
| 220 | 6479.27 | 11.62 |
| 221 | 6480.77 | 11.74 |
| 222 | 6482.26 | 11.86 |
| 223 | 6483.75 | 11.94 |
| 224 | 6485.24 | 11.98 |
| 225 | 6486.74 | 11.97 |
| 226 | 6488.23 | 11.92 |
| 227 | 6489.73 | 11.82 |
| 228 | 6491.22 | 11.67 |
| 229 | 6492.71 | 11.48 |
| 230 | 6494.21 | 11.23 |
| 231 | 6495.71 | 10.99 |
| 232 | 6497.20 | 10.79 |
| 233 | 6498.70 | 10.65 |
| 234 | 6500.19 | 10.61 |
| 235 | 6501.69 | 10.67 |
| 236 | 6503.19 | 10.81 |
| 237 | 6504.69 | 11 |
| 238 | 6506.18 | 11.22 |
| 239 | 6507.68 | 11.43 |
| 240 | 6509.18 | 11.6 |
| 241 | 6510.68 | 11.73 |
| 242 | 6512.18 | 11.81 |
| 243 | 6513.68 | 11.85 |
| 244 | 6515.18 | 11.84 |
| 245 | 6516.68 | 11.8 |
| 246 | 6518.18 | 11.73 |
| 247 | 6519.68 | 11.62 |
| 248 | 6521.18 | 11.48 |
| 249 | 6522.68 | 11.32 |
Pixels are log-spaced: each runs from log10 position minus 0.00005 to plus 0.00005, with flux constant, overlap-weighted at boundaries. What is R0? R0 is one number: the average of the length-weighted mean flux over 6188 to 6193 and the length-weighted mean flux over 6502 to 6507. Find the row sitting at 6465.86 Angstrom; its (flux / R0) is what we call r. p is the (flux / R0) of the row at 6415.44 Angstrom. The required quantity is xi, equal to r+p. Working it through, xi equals 2.04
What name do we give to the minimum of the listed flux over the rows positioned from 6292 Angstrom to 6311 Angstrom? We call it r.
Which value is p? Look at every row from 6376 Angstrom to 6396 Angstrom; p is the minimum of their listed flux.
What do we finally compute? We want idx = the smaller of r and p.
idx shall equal 11.3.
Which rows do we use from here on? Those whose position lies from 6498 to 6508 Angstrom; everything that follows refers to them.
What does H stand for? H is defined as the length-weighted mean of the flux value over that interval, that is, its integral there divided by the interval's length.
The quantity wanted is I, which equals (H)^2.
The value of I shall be 119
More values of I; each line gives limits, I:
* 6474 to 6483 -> 134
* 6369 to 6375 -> 131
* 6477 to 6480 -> 134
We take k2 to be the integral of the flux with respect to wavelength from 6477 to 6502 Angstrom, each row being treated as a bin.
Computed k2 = 286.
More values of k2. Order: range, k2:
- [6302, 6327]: 306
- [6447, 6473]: 299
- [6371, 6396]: 290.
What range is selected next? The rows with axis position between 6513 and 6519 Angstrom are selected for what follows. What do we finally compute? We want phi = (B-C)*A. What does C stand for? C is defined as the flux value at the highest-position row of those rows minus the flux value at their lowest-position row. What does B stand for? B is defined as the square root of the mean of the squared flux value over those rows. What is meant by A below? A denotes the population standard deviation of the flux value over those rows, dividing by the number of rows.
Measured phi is 0.6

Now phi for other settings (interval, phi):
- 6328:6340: 3.9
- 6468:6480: 1.6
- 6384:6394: 3.3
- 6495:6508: 2.7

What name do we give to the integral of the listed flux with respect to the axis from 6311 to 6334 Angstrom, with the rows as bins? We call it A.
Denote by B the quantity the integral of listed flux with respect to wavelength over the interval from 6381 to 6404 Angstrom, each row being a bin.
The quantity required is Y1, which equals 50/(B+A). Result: 0.0917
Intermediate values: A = 271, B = 274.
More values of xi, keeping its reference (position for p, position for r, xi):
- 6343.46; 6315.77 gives 2.07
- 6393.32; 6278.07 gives 2.08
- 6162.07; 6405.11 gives 2.07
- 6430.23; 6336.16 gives 1.91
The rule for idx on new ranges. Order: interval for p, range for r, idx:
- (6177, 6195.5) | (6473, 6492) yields 11.3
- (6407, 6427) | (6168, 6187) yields 11.4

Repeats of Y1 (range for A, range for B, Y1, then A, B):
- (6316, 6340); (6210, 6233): 0.0943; 274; 256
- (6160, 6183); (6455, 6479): 0.0915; 271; 275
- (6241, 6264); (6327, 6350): 0.0939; 271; 261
